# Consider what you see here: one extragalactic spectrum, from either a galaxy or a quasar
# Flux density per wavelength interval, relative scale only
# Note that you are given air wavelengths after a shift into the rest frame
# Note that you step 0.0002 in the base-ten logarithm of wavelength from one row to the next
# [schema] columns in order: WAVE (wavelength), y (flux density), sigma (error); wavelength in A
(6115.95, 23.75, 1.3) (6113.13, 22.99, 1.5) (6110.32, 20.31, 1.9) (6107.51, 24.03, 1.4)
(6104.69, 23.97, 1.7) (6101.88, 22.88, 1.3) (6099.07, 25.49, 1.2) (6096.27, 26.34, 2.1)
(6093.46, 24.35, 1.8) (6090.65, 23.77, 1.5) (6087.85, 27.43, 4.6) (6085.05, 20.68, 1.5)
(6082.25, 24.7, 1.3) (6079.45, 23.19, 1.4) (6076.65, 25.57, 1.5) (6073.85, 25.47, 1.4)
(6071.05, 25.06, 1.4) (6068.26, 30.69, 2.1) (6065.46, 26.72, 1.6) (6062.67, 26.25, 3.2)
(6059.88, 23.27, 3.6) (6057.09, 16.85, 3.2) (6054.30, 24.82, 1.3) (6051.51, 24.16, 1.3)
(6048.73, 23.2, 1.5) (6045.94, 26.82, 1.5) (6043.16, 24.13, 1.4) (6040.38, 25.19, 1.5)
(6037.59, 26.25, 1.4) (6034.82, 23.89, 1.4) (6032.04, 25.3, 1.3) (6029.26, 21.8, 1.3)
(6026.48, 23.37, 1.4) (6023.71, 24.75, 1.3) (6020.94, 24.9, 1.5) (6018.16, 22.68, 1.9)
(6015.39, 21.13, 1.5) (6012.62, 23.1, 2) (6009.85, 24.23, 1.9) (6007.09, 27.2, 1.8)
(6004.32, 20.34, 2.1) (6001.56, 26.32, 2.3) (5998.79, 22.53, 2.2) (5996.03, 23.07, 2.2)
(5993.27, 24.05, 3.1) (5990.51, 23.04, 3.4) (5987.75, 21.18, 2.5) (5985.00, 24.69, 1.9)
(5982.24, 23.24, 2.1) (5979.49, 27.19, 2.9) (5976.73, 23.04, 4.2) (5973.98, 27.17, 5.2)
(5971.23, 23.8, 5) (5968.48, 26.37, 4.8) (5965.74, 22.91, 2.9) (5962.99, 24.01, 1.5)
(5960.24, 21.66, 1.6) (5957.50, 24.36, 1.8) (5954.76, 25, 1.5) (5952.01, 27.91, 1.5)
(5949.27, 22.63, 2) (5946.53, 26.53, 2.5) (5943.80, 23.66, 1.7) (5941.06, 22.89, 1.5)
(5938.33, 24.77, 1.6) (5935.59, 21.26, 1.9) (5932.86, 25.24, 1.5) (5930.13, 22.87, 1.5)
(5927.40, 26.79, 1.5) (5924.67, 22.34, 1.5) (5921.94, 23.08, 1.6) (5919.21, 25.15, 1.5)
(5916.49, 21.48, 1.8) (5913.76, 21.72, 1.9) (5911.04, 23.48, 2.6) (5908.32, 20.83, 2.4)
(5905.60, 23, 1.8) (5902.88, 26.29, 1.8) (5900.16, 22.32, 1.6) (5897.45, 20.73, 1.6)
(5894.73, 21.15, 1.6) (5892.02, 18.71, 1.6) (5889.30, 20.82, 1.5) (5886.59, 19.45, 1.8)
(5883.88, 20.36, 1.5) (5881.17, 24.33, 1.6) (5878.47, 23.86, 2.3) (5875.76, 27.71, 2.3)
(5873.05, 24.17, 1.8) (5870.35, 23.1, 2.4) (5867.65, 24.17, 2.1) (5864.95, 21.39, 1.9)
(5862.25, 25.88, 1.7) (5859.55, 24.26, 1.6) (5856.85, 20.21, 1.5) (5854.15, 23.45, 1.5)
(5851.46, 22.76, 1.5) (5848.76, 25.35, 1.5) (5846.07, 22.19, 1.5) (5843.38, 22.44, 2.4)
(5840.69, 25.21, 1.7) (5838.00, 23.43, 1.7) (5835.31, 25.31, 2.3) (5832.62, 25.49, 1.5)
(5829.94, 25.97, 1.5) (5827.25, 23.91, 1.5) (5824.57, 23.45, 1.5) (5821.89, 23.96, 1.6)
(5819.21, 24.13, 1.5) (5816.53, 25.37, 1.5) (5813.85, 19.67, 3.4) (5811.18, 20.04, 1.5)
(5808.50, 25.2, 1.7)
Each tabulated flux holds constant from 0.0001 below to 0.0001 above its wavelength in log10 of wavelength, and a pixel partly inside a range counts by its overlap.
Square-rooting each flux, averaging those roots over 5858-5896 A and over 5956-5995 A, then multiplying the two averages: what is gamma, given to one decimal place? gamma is 23.4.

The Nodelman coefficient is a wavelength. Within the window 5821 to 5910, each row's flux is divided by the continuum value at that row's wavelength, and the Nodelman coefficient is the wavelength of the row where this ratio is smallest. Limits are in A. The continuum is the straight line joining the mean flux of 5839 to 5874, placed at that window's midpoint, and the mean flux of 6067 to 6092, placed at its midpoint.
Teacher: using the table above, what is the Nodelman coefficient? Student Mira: 5892.02 A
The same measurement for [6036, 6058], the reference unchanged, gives 6057.09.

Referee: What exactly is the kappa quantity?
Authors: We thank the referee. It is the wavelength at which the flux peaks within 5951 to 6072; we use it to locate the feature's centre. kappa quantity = 6068.26 A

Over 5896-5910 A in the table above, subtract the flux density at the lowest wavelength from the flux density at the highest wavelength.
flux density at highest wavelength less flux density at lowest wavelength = 0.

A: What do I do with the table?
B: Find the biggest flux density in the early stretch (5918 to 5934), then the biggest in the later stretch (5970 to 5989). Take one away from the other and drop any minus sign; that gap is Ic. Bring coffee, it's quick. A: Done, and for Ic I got 0.4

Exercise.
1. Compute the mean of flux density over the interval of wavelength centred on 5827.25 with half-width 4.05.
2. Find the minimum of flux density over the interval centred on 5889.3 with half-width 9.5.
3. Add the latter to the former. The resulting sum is 43.2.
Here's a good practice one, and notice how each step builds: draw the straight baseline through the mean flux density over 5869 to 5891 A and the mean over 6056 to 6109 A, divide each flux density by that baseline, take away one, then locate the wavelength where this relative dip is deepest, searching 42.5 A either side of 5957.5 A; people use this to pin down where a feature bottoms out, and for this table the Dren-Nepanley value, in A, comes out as 5987.75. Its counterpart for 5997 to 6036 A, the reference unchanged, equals 6004.32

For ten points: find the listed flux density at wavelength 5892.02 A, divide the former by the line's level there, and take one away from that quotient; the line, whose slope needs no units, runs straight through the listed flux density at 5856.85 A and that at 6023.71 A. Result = -0.12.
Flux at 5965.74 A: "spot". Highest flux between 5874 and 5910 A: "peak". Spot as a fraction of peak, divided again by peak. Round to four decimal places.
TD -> 0.0298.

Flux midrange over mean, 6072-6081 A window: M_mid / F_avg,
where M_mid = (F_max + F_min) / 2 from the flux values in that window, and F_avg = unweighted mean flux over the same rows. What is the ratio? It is 0.99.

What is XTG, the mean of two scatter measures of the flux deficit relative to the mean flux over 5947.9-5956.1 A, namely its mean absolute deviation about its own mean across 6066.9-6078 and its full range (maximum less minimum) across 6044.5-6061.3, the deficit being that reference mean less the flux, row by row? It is 6.0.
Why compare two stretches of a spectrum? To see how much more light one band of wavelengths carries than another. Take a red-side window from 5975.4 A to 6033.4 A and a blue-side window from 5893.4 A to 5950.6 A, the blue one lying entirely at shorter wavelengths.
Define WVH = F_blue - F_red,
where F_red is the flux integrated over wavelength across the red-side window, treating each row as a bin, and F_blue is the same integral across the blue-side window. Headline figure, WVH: -43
